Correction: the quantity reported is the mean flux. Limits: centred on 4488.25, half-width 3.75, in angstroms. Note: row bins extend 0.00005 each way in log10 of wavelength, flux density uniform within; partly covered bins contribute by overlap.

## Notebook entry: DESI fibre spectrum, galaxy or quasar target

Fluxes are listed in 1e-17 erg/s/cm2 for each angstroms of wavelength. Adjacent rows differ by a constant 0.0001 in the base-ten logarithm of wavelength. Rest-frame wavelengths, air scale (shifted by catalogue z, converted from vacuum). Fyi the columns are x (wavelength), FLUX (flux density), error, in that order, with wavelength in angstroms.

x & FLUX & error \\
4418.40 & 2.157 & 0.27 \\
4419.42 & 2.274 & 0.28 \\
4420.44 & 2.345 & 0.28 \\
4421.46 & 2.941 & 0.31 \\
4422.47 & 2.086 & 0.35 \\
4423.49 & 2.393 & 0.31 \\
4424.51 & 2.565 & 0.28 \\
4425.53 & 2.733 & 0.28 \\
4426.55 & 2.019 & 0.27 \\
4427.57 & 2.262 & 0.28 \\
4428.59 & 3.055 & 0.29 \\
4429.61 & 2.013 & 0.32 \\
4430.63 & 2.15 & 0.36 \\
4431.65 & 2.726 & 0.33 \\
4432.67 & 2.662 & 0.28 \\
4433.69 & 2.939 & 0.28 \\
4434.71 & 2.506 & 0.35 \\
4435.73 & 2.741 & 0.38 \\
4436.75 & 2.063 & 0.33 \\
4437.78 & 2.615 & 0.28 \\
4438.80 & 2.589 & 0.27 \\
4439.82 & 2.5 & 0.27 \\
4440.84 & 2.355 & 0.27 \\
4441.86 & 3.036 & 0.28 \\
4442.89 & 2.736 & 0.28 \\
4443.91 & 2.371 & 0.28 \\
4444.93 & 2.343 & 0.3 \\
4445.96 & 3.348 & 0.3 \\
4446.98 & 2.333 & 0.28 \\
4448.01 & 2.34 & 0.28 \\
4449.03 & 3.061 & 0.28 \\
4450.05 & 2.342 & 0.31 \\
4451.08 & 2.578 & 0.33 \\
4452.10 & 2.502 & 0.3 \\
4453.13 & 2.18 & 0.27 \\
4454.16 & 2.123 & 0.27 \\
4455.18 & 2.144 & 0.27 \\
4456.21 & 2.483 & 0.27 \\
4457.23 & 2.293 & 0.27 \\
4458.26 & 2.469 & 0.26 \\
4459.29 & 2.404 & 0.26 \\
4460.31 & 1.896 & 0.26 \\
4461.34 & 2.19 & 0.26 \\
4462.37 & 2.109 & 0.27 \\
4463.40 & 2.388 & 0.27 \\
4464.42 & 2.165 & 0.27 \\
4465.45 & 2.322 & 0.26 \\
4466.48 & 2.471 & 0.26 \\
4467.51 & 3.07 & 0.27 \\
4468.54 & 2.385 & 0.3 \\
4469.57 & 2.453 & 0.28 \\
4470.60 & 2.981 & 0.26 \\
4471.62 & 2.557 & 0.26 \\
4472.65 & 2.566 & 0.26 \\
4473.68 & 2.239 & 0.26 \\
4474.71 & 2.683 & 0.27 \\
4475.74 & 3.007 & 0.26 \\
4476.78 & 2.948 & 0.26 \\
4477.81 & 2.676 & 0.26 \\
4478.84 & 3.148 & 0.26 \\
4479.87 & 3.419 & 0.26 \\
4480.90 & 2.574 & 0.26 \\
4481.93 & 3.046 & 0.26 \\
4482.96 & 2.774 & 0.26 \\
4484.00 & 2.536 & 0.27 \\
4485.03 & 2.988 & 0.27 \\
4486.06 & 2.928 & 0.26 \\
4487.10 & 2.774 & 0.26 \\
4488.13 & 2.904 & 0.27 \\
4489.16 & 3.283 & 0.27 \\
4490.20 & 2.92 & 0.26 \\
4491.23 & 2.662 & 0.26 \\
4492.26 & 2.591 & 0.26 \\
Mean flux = 2.9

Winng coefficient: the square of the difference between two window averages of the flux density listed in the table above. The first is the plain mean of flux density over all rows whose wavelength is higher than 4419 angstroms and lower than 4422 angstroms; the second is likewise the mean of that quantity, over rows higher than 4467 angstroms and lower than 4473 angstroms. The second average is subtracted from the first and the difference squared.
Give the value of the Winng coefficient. 0.022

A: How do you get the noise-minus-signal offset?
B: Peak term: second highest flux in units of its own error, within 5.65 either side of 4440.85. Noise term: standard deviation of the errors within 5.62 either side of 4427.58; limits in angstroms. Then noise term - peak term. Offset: -10.8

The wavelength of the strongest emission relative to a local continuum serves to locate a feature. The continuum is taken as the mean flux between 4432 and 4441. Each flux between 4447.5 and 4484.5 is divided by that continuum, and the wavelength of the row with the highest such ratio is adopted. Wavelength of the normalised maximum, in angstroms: 4479.87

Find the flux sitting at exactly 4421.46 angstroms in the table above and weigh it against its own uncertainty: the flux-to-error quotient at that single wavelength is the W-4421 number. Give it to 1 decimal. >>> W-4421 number 9.5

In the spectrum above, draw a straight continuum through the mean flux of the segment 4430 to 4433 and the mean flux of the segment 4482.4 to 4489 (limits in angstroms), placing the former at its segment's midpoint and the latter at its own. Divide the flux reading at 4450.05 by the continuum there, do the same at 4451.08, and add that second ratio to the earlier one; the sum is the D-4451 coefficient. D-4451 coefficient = 1.88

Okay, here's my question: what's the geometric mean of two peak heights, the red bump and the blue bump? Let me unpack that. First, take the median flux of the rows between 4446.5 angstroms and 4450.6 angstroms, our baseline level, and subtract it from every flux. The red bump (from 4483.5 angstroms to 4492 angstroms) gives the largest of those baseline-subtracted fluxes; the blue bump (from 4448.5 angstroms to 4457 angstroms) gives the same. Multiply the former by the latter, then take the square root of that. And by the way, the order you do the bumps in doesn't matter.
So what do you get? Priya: 0.8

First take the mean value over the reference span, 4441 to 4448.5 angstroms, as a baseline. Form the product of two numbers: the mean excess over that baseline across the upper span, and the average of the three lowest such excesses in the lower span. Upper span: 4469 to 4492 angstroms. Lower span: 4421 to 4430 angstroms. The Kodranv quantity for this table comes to -0.11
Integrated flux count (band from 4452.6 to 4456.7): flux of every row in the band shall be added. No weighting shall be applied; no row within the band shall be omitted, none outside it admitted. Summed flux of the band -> 8.9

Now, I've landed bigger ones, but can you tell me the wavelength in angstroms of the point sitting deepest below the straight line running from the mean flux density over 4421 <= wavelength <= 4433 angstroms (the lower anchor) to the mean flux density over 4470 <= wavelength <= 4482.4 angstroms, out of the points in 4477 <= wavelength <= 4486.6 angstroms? 4484.00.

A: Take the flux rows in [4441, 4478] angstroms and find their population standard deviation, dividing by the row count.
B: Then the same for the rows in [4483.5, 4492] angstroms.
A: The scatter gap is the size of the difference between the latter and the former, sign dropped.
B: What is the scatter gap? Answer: 0.12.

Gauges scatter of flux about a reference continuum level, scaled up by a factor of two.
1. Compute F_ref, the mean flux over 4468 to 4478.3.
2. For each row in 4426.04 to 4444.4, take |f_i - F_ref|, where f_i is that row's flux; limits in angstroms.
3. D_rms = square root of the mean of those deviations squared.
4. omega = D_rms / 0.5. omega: 0.70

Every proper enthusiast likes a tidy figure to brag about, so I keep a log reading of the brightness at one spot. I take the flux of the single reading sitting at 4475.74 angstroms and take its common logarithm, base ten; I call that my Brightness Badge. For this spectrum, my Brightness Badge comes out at 0.478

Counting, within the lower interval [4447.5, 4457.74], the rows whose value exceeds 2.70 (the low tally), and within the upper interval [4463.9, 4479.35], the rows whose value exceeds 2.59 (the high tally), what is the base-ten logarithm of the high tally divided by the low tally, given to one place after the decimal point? 0.8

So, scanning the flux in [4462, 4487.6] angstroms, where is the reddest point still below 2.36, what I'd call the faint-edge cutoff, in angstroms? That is 4473.68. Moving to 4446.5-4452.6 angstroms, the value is 4450.05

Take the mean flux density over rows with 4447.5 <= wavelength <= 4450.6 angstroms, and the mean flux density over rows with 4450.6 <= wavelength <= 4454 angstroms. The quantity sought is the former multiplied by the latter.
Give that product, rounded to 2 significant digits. 6.2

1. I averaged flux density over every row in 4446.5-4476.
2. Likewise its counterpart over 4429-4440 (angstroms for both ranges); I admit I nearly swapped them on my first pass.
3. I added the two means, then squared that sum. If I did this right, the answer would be 24.4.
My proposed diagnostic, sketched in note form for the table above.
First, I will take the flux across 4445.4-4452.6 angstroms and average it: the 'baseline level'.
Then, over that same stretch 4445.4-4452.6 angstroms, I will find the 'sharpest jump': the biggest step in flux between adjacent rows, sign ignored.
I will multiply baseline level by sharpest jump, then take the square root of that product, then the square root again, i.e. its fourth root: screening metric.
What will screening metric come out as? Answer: 1.3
